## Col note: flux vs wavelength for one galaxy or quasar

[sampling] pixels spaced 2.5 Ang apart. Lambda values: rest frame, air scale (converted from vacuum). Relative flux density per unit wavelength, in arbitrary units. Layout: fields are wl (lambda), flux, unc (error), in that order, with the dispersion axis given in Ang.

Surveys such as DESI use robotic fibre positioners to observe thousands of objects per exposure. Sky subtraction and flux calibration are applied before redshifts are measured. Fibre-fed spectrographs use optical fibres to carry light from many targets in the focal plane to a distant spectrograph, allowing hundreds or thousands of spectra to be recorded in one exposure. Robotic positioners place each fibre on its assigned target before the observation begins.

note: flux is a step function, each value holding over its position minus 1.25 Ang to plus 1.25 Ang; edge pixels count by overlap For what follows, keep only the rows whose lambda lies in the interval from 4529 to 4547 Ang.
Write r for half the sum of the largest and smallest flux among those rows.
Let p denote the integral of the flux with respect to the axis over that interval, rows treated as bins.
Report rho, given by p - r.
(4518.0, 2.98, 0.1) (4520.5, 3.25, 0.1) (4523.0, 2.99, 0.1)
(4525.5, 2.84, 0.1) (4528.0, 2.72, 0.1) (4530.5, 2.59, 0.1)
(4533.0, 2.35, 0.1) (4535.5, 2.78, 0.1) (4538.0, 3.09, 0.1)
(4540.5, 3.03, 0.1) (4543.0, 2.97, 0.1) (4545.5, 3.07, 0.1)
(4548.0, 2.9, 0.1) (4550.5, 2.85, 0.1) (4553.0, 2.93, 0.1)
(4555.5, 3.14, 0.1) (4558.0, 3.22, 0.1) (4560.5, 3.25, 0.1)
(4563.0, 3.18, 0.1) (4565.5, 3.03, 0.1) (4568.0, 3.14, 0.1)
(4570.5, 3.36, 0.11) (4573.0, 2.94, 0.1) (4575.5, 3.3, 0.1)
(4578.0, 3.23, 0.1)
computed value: 48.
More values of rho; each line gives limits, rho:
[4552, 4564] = 35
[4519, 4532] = 34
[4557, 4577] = 60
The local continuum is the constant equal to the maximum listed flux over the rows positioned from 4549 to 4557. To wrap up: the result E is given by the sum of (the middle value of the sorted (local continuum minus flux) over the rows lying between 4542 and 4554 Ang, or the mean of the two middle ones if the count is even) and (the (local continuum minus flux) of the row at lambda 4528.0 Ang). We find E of 0.63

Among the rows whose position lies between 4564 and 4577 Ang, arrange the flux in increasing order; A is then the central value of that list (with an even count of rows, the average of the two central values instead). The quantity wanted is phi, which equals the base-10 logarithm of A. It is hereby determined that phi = 0.50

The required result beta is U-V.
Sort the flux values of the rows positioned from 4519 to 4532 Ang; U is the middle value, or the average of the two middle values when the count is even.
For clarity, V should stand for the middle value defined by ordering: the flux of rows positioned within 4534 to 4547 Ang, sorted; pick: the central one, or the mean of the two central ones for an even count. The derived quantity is -0.2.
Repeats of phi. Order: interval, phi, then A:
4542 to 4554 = 0.47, 2.93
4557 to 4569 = 0.50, 3.18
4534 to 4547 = 0.48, 3.03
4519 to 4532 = 0.45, 2.84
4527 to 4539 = 0.43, 2.72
